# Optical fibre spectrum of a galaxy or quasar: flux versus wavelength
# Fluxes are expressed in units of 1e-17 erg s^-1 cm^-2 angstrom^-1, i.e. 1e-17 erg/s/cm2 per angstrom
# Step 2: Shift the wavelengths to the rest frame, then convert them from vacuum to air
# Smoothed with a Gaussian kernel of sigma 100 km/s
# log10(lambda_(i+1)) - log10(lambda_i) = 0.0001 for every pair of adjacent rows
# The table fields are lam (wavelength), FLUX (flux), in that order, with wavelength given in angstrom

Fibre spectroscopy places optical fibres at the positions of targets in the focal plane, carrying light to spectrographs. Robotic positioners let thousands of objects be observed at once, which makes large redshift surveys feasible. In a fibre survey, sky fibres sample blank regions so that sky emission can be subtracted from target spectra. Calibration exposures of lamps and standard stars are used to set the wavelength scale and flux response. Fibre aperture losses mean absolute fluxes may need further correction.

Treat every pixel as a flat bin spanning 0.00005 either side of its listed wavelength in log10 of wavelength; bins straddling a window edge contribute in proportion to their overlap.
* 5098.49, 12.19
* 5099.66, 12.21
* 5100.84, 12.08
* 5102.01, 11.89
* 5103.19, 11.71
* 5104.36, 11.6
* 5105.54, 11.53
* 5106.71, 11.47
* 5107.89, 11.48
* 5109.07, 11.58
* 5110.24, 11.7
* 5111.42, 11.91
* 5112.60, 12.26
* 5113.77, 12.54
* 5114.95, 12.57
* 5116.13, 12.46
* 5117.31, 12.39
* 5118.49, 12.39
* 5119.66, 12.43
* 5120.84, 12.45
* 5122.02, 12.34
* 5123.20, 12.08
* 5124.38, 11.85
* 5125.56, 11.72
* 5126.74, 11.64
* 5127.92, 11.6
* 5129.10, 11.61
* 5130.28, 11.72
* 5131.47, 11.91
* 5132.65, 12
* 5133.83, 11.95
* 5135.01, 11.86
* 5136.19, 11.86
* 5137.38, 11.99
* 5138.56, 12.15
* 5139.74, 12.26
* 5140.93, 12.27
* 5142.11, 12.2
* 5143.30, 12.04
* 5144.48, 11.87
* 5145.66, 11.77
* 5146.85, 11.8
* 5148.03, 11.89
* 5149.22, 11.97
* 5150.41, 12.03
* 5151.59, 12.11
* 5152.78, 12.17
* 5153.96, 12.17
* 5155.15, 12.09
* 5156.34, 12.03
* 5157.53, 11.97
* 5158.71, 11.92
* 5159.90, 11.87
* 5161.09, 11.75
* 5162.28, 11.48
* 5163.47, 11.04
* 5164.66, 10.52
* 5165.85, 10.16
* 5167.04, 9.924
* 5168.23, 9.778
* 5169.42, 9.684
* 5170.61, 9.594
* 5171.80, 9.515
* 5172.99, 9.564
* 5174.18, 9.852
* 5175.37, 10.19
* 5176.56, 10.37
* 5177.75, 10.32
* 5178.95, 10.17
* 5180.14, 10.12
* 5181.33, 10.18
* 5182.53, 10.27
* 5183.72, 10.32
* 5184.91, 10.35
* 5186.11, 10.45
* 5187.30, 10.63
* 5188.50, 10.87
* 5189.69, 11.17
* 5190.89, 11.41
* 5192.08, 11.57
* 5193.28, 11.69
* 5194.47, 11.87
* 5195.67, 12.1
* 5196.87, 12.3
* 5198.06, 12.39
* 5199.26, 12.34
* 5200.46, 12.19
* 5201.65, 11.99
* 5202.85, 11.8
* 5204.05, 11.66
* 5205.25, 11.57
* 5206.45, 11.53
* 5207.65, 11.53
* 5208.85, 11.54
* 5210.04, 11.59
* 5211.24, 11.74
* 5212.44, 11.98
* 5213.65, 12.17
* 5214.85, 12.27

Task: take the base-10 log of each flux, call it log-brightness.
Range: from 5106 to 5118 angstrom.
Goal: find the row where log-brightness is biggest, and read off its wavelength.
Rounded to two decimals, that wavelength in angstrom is 5114.95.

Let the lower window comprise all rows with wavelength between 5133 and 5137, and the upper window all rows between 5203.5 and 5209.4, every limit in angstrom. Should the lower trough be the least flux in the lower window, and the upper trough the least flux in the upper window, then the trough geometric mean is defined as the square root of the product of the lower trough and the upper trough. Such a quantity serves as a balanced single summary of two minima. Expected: 11.7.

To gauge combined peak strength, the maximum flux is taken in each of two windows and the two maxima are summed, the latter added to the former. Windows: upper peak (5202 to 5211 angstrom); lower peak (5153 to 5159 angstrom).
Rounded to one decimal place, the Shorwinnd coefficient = 24.0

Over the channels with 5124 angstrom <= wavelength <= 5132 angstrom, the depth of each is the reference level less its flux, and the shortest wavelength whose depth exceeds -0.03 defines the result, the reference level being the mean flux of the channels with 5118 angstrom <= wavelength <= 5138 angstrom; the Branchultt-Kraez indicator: 5124.38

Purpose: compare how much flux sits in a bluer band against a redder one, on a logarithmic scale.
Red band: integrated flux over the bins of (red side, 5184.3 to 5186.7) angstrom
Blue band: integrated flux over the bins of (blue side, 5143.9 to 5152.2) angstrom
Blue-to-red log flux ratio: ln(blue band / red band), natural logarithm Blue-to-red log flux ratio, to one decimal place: 1.4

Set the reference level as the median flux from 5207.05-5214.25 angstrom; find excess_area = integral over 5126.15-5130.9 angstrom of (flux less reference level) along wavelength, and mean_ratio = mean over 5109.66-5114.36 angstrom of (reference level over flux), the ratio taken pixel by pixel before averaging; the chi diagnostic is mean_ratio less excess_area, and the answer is 1.1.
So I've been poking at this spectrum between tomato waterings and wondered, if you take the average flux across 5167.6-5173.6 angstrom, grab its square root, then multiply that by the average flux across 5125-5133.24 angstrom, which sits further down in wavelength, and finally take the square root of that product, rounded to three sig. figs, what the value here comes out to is 6.04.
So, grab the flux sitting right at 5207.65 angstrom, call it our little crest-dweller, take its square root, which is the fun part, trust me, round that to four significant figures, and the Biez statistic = 3.396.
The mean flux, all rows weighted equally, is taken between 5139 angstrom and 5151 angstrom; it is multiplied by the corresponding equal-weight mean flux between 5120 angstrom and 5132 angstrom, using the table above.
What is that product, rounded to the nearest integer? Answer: 143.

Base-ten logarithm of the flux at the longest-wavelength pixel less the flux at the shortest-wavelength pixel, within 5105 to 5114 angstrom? 0.00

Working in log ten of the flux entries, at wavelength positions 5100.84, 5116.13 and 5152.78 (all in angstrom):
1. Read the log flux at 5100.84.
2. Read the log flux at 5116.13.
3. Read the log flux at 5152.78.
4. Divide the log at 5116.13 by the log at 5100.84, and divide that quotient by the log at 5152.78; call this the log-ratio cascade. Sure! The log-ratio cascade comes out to 0.93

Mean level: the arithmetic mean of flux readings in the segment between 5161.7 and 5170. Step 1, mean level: 10.4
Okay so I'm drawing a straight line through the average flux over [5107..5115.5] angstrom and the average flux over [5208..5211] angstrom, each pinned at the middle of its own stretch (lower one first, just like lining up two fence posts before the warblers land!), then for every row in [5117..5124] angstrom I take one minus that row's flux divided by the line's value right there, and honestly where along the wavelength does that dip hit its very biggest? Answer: 5123.20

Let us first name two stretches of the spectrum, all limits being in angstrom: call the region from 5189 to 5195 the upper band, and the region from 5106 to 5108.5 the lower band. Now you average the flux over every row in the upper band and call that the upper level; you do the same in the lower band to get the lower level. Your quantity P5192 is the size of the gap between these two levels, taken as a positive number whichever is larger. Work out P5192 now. 0.07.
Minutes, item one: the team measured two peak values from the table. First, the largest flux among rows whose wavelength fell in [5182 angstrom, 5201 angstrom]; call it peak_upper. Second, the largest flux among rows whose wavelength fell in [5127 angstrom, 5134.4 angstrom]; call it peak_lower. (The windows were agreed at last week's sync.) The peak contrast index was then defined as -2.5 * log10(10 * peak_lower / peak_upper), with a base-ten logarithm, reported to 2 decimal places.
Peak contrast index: -2.47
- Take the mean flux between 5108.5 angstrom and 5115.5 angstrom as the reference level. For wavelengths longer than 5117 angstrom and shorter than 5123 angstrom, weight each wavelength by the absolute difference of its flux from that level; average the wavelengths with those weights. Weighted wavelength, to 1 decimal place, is 5119.6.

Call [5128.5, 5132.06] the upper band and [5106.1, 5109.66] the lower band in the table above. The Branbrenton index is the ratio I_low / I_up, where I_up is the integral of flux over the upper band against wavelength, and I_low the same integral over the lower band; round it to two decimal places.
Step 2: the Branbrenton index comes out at 0.98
